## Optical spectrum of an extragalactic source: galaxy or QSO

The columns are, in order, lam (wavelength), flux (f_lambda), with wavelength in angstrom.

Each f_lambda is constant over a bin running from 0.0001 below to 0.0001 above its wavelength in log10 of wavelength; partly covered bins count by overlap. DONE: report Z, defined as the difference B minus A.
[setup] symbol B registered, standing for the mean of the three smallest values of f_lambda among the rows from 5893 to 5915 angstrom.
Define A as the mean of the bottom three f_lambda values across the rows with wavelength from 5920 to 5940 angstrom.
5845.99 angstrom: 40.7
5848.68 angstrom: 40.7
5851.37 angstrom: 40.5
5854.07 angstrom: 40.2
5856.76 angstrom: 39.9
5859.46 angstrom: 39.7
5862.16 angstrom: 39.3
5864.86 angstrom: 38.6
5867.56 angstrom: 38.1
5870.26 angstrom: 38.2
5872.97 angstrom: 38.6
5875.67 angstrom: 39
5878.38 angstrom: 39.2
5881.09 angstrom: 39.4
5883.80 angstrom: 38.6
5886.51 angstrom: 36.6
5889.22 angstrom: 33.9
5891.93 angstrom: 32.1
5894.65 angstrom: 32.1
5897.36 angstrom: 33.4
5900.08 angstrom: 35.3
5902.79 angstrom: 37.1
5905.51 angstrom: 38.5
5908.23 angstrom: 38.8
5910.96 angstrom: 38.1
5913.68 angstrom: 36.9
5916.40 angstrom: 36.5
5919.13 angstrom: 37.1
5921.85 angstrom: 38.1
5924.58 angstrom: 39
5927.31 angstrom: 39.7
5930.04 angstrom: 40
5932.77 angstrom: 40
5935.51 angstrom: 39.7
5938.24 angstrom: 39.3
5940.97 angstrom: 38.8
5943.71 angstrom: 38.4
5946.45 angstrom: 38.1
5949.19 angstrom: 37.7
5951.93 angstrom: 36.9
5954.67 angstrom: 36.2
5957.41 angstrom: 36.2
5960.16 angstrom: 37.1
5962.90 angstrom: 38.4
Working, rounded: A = 39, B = 33.6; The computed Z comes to -5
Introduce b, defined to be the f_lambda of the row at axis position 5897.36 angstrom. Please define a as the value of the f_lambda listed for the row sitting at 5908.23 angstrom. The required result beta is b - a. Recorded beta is -5.4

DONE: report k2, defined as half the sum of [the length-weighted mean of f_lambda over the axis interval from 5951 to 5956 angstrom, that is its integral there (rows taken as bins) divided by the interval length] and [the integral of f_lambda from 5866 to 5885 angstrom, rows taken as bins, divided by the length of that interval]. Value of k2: 37.6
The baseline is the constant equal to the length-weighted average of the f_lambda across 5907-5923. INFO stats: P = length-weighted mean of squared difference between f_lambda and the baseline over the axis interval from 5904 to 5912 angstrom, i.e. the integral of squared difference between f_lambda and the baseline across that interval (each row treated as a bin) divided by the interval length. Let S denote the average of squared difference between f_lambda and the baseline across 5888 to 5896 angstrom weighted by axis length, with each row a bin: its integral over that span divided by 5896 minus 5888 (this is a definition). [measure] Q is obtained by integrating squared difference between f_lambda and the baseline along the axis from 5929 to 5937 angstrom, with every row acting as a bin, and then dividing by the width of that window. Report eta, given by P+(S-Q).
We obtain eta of 20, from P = 1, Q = 5.4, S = 24.6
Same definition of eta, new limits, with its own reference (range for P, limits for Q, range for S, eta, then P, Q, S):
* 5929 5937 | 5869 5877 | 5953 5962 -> 5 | 5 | 1.2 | 1.3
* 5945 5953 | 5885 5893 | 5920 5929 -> -11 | 0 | 14.0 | 2.3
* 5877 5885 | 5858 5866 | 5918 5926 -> 0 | 2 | 3.0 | 0.9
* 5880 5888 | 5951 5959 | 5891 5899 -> 25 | 2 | 1.4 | 24.7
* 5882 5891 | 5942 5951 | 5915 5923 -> 6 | 6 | 0.4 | 0.6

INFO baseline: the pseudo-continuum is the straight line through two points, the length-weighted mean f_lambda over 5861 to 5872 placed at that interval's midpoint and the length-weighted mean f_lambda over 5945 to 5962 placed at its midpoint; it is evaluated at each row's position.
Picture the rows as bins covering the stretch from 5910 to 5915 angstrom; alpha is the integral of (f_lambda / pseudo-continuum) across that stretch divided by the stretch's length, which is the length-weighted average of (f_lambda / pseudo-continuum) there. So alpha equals 0.99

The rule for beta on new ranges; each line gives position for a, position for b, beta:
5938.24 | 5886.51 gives -2.7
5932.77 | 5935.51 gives -0.3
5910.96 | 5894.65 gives -6.0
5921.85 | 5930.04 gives 1.9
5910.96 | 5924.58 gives 0.9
